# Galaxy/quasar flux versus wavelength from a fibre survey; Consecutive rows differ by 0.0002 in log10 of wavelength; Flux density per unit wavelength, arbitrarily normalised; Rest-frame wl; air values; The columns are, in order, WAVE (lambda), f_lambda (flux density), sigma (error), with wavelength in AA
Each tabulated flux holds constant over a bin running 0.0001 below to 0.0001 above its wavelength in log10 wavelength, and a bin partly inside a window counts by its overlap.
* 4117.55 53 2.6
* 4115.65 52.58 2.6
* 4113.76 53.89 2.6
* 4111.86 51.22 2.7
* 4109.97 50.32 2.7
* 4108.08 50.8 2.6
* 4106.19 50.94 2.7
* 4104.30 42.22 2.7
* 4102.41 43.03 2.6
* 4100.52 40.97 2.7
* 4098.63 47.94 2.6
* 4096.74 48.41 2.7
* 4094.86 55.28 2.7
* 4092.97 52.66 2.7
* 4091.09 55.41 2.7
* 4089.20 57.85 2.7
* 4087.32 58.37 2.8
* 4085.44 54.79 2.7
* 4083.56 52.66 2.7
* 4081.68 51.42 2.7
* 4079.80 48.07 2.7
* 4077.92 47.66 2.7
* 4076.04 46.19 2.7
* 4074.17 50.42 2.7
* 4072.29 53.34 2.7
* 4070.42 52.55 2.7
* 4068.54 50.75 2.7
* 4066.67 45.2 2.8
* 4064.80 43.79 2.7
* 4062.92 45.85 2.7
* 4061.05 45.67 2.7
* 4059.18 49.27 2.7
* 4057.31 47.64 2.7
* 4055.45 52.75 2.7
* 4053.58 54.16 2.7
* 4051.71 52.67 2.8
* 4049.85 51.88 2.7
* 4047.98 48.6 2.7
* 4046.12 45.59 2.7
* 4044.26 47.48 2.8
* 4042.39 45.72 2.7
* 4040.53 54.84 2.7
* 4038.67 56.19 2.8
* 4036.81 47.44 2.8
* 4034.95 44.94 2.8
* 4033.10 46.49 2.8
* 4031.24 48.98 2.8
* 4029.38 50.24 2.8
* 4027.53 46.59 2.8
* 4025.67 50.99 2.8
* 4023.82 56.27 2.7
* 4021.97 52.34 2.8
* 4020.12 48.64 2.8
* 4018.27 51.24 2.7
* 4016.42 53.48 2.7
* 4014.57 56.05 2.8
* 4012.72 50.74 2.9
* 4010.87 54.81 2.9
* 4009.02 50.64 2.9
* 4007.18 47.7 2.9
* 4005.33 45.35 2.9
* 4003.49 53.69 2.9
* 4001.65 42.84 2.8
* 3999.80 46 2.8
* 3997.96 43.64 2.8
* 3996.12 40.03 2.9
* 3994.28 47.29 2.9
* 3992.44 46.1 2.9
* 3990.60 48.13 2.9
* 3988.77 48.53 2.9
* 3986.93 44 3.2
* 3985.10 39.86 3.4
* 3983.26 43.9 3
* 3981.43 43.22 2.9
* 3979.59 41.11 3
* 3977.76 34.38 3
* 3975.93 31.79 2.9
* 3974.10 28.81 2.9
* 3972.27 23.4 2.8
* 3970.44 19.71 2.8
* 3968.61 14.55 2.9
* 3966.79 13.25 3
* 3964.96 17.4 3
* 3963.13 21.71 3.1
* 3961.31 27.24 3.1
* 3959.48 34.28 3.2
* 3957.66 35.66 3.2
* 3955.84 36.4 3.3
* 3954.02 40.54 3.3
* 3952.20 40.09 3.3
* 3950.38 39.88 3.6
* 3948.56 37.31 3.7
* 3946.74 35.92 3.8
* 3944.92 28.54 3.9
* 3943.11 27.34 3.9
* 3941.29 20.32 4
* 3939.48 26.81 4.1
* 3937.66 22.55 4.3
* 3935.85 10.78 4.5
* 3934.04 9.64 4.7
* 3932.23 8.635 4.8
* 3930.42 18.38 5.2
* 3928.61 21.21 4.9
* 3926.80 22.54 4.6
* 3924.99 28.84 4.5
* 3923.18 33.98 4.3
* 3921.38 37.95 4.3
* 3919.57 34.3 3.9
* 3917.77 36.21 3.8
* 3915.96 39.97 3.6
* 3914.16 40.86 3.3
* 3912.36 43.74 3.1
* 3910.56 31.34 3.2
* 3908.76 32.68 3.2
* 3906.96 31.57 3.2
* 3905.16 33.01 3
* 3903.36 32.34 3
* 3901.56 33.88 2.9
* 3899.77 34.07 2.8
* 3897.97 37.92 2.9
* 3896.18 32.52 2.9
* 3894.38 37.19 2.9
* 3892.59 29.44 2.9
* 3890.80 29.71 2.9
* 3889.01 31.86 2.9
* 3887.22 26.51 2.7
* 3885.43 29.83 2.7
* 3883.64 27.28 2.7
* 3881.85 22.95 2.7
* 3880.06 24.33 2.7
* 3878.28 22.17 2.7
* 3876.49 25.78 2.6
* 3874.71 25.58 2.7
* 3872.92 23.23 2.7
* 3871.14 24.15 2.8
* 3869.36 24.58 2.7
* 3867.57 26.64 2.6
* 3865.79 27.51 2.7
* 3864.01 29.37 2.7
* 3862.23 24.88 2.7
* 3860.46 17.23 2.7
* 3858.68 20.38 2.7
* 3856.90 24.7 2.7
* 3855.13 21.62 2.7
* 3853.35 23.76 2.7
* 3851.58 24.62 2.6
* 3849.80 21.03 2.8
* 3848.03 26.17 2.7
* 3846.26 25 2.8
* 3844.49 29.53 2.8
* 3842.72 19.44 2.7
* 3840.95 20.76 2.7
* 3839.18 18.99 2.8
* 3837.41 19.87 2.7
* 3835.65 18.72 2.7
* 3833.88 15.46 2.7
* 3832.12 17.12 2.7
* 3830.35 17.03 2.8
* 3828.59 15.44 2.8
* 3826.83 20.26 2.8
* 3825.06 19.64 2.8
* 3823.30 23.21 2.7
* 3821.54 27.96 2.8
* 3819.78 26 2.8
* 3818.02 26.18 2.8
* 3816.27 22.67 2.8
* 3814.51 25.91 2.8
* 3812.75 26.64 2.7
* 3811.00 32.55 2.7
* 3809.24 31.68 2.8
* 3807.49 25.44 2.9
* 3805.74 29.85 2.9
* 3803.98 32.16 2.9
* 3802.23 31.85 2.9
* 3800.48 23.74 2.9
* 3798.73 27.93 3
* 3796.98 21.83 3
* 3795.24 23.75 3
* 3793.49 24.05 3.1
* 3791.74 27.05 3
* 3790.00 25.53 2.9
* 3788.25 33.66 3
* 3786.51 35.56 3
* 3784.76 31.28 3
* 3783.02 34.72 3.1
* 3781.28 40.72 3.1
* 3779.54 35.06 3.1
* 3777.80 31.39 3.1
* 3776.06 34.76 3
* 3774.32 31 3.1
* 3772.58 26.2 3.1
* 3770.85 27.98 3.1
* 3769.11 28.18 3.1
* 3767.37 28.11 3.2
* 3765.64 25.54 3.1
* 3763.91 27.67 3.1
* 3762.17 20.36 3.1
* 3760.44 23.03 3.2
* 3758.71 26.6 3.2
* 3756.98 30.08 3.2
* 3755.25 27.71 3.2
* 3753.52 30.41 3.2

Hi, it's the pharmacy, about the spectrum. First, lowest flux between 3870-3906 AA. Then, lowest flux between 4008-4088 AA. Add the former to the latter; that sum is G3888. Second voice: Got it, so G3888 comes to 66.0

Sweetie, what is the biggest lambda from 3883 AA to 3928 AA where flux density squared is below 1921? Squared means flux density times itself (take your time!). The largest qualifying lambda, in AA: 3926.80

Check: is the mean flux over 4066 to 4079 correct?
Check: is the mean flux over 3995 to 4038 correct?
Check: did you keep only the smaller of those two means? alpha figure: 49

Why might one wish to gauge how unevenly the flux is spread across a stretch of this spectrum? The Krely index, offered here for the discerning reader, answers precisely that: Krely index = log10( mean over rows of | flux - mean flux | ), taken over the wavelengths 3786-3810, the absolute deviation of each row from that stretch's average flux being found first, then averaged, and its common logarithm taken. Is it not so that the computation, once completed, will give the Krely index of 0.57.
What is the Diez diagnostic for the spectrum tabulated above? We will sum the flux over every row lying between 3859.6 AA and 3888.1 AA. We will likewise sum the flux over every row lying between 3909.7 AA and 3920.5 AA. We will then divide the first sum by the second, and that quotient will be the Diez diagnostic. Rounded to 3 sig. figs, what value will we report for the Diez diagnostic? 1.78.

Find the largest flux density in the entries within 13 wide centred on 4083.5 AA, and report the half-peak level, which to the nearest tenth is 29.2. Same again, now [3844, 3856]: 14.8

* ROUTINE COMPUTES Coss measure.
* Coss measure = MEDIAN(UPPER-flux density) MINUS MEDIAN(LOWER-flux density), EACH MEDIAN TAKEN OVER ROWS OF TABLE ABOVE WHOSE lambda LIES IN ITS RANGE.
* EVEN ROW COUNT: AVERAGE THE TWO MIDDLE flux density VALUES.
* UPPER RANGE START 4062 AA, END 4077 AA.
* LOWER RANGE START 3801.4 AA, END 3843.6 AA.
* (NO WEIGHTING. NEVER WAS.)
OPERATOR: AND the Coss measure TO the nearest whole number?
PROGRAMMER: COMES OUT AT 25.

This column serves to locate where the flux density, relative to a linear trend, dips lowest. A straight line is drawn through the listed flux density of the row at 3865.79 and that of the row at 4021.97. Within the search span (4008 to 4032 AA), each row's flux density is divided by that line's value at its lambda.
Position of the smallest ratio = 4027.53 AA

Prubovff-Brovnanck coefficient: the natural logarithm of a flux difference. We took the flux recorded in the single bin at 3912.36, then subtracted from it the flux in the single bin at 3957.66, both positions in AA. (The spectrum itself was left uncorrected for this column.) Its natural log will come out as 2.09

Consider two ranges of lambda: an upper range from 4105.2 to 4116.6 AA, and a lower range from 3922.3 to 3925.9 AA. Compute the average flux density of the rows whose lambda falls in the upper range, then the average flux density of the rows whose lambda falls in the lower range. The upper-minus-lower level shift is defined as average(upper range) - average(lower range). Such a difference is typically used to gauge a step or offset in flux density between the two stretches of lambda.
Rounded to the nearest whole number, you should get 20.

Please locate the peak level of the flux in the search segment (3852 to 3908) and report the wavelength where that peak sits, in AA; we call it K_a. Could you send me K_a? 3897.97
